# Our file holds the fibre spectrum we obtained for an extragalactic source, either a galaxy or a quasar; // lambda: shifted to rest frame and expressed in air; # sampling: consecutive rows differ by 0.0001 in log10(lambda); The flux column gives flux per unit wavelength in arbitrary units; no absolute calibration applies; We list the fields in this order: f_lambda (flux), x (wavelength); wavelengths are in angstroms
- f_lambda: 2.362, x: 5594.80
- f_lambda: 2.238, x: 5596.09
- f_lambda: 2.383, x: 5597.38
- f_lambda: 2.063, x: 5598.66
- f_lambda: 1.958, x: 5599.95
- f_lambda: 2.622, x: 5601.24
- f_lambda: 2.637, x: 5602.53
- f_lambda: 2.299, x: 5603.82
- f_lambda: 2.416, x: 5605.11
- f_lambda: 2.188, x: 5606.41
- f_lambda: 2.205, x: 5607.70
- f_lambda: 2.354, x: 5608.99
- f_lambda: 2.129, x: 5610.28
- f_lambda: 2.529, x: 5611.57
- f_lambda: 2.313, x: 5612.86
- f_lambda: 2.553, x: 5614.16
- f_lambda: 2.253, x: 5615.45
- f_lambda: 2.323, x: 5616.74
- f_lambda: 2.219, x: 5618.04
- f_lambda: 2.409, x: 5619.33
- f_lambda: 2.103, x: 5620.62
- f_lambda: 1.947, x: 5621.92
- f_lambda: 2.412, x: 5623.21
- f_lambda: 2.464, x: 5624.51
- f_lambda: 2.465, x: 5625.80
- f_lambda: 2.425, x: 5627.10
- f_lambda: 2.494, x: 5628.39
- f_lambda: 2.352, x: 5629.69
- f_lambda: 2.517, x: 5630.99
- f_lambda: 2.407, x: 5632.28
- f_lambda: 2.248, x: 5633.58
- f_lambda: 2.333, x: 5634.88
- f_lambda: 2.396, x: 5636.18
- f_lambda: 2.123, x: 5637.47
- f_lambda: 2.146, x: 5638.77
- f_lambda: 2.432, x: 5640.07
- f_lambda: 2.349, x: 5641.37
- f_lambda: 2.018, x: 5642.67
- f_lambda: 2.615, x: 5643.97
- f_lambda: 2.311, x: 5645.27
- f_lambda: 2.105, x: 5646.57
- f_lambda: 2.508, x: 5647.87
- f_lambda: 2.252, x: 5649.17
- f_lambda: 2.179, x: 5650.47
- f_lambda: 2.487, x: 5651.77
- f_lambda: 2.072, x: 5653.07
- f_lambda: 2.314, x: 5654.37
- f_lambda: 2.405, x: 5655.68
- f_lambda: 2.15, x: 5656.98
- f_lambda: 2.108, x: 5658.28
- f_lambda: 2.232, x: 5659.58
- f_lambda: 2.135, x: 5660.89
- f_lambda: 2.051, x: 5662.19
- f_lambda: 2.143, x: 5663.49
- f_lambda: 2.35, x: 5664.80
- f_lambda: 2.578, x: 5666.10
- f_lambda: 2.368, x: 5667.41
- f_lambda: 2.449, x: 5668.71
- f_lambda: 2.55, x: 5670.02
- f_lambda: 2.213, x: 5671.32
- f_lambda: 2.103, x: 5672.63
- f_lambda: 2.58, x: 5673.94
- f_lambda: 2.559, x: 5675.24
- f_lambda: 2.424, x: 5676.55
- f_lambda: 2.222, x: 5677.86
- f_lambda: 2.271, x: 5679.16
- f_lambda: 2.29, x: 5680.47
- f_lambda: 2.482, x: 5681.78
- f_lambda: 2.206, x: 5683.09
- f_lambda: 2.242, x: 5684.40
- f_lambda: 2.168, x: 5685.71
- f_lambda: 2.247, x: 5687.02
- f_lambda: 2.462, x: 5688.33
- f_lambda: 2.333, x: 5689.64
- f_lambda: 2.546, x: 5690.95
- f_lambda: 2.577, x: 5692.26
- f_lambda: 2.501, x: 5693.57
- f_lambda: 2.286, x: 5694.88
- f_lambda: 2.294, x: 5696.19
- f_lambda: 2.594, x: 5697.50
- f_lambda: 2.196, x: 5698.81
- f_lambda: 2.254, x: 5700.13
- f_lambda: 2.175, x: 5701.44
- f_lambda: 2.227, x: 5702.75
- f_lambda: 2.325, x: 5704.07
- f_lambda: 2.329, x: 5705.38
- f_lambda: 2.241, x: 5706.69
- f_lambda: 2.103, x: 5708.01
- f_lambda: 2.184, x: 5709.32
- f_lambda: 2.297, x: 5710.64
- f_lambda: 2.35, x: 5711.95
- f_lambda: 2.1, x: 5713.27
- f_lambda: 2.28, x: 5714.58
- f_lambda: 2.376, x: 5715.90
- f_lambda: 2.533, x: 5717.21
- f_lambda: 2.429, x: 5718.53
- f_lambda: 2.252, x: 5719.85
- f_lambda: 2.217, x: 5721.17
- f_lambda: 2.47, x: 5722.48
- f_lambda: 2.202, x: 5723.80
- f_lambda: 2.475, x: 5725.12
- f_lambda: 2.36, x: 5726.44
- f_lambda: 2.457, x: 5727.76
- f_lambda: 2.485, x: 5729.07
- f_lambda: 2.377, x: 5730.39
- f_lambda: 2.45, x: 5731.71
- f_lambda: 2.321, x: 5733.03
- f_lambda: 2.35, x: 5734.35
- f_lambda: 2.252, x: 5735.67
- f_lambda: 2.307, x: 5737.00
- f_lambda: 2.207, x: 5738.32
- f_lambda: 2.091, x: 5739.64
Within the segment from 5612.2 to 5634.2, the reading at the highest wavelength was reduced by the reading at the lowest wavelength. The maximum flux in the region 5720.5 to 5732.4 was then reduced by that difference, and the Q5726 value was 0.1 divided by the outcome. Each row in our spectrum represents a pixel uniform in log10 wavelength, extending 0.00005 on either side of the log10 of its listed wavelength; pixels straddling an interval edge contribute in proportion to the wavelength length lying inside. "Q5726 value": 0.0392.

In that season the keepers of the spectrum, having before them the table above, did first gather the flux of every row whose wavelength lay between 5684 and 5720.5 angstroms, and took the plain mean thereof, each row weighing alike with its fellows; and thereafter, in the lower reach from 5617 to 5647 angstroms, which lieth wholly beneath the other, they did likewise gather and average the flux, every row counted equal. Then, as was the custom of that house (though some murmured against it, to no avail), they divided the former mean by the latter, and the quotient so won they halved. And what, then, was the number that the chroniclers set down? 0.500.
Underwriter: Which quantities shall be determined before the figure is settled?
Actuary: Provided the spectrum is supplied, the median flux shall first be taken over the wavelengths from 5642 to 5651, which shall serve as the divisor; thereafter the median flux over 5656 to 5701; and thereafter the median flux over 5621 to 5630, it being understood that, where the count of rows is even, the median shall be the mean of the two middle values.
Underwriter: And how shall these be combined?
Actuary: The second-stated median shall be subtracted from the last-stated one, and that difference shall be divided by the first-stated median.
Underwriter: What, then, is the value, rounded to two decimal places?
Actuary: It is 0.06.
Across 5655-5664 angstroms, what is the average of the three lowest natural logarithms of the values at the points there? 0.741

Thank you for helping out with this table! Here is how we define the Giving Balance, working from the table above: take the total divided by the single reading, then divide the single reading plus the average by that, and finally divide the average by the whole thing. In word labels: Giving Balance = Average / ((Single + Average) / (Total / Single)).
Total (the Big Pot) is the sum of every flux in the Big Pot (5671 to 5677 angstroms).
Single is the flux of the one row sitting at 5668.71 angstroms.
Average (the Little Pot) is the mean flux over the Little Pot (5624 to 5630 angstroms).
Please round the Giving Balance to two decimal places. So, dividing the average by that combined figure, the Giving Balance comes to 2.42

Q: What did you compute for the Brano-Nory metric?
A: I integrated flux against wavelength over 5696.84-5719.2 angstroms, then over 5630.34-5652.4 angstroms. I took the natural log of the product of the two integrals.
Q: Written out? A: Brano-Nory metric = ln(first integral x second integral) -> 7.87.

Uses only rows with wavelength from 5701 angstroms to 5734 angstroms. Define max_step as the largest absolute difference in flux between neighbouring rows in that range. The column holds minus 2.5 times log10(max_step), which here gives 1.4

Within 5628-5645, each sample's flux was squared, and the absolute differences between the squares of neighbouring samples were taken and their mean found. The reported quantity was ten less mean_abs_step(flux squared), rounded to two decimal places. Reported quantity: 9.11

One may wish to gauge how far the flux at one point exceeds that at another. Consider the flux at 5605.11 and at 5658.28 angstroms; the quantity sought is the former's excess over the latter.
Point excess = 0.31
